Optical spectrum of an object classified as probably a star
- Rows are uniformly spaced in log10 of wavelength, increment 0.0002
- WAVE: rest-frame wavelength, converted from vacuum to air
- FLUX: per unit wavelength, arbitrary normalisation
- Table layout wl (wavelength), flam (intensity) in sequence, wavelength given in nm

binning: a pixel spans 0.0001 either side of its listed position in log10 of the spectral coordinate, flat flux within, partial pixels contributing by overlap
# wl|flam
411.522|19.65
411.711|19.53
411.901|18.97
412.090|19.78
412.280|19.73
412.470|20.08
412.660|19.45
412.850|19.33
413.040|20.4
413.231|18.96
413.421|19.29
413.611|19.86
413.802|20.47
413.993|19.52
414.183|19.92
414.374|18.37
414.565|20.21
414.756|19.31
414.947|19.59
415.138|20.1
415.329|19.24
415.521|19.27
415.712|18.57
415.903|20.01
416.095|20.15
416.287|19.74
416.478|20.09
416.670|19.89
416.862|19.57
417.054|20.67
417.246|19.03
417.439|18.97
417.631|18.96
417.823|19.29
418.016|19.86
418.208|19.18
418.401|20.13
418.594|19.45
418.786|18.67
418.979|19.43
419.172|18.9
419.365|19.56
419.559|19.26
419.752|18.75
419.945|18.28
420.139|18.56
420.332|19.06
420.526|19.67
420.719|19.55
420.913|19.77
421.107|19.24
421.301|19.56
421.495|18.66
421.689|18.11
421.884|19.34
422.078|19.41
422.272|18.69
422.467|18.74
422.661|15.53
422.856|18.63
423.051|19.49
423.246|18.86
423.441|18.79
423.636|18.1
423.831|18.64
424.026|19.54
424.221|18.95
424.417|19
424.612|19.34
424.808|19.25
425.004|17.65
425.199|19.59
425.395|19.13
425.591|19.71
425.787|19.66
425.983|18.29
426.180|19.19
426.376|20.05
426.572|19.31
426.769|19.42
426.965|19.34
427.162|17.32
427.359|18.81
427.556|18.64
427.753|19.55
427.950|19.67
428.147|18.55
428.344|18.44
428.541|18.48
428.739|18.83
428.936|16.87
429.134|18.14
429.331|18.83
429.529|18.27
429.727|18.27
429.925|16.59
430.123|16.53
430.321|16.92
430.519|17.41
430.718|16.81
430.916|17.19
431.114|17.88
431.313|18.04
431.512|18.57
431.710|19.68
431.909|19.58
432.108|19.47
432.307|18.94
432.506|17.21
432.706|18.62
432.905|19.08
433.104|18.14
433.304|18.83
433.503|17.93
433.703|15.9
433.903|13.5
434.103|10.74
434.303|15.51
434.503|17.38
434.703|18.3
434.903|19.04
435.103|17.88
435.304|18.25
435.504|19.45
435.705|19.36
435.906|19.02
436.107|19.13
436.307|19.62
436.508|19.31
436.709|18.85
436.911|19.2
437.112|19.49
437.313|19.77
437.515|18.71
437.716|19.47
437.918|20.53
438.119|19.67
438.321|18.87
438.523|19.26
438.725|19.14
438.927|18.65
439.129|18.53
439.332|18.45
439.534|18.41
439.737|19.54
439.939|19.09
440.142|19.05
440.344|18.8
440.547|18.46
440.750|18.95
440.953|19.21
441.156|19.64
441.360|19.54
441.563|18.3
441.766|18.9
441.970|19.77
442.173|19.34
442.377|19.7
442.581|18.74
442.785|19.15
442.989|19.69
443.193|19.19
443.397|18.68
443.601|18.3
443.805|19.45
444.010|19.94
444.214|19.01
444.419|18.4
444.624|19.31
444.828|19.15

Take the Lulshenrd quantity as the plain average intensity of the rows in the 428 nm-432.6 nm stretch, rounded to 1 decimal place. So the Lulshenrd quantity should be 18.1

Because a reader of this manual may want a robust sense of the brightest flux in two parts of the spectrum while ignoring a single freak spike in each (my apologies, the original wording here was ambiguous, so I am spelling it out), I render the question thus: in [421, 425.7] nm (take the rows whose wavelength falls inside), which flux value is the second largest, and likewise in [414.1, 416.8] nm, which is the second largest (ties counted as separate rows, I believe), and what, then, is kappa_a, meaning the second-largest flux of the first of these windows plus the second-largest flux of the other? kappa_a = 39.7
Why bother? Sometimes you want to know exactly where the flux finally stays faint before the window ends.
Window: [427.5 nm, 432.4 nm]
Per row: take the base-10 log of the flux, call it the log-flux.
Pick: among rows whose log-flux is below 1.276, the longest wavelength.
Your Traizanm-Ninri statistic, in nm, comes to 431.512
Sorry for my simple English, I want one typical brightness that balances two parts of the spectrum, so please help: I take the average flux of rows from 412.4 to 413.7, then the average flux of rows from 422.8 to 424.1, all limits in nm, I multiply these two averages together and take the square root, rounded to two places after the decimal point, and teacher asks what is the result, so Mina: 19.24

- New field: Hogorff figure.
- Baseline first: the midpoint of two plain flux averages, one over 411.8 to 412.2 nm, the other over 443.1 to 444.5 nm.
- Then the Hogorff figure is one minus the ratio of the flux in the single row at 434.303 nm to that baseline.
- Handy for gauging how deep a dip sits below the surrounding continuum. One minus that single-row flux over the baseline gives 0.19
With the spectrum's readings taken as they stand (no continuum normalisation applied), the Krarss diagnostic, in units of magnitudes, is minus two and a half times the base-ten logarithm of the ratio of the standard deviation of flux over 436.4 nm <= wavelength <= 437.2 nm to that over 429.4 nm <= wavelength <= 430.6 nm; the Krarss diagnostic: 1.2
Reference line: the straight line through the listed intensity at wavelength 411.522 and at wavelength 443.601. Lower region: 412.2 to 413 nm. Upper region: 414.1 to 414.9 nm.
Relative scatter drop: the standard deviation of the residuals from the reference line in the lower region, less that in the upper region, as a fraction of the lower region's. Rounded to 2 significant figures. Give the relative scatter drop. -1.5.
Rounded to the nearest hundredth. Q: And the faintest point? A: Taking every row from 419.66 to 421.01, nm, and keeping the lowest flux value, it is 18.28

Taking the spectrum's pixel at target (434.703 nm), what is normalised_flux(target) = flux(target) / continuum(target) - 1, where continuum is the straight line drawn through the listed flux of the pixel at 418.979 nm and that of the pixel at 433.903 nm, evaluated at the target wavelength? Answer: 0.4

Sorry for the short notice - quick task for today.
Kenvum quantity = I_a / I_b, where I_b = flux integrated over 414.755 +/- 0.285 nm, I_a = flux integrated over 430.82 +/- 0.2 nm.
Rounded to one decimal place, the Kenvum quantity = 0.6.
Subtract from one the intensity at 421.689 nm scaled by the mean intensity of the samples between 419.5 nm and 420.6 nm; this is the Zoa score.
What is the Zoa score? 0.04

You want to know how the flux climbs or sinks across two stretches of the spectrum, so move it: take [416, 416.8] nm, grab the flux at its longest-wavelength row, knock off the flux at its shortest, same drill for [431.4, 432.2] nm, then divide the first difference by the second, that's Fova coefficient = -0.3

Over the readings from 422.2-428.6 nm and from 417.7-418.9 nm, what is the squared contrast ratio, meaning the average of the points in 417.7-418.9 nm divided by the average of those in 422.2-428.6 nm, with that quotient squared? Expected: 1.06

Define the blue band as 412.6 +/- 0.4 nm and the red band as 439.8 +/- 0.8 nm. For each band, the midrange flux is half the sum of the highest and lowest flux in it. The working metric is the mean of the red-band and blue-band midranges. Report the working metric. 19.3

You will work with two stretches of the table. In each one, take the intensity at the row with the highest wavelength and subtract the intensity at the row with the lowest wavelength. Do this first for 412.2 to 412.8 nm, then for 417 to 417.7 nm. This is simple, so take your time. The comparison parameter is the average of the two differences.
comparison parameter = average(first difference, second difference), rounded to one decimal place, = -1.0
